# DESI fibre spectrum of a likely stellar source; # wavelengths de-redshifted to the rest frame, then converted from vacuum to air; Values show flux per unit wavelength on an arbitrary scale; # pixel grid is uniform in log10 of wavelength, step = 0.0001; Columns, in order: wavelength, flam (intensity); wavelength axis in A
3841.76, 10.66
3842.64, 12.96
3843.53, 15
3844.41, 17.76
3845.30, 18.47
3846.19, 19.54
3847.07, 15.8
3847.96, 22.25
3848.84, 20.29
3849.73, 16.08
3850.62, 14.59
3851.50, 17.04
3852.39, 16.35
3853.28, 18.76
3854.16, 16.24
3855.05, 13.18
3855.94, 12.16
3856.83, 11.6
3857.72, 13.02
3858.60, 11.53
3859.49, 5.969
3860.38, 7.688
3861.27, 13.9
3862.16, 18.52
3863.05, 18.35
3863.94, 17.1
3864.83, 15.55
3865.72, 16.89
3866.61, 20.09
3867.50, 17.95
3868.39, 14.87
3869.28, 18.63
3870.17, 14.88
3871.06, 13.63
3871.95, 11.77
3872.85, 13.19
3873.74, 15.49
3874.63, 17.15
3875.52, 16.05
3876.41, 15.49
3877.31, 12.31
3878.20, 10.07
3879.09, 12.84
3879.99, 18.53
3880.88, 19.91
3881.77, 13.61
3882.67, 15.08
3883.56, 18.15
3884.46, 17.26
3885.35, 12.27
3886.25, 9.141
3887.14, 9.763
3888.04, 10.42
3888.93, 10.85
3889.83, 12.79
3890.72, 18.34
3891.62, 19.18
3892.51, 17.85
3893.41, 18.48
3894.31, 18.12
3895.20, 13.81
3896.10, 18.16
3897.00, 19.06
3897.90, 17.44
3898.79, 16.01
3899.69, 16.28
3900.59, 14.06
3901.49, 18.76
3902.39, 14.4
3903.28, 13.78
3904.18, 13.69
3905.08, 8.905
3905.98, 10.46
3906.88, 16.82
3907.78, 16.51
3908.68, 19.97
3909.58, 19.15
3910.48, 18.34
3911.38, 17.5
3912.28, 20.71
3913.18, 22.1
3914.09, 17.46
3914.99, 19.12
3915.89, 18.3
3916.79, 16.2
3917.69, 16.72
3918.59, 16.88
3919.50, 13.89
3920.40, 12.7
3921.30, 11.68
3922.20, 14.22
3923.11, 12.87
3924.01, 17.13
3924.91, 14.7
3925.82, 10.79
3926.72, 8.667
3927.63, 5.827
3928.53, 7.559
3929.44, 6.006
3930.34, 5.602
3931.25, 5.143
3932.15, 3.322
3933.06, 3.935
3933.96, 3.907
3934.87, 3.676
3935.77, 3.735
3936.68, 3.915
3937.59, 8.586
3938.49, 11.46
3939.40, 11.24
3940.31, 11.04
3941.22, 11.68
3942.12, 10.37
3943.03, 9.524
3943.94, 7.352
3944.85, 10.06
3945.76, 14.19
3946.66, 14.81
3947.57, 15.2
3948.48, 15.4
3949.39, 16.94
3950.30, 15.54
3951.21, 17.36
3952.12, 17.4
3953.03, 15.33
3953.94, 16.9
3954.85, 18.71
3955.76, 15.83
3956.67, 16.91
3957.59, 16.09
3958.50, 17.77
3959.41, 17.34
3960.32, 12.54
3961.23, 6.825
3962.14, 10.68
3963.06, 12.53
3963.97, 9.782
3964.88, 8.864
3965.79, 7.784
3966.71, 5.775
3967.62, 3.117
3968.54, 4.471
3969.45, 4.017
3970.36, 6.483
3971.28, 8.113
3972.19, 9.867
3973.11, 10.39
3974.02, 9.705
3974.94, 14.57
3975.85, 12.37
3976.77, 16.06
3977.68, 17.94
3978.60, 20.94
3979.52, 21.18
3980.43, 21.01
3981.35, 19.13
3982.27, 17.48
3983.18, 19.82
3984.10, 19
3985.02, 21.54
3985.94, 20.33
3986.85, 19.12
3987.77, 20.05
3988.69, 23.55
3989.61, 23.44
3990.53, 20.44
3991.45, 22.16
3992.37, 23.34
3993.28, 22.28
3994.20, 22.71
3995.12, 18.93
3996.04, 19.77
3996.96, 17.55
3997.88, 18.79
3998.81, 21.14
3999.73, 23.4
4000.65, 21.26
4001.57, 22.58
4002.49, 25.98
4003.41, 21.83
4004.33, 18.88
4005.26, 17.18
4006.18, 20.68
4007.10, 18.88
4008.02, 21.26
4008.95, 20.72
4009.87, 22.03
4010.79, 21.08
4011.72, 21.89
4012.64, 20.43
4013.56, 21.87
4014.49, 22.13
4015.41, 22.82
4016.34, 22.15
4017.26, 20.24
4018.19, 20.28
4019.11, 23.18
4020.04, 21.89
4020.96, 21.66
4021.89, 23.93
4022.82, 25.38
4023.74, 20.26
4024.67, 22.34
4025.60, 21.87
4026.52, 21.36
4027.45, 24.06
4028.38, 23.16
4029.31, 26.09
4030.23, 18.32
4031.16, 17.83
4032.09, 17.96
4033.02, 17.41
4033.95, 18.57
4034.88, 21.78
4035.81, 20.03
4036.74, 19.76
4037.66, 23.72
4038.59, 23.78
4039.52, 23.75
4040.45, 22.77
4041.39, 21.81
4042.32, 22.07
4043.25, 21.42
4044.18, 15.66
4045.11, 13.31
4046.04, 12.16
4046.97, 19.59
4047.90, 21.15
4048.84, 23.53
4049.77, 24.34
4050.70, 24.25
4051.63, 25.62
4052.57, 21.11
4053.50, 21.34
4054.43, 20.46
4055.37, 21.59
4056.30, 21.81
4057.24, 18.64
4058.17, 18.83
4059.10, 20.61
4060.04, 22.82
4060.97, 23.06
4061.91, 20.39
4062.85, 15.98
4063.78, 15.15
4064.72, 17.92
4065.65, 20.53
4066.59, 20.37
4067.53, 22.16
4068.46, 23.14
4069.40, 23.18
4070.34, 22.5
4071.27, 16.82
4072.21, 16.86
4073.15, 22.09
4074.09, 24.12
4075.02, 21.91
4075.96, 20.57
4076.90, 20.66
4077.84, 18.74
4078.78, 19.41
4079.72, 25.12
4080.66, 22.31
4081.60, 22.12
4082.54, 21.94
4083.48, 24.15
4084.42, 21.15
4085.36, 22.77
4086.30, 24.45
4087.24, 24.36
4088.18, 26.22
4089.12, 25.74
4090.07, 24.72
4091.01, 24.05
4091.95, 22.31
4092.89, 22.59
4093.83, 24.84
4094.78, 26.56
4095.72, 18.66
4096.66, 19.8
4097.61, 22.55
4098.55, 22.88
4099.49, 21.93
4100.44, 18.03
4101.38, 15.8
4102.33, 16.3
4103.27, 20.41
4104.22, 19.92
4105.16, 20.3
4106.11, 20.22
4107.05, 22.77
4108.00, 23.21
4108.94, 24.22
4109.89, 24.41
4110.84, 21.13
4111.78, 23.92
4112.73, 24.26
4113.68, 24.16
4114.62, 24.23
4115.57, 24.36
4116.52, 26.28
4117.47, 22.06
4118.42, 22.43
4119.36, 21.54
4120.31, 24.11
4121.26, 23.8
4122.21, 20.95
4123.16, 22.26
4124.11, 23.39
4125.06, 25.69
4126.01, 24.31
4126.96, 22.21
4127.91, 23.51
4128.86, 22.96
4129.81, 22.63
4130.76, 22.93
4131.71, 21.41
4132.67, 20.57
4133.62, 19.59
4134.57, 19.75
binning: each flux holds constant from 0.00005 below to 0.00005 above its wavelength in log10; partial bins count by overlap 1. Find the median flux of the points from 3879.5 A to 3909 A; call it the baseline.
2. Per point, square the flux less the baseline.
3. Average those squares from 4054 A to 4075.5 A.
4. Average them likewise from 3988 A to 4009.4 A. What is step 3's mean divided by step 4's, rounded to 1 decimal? 0.8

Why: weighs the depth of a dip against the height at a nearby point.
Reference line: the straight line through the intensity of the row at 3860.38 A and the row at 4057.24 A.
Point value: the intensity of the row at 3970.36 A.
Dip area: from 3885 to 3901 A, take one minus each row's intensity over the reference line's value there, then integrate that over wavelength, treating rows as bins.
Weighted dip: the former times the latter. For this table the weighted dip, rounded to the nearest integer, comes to -61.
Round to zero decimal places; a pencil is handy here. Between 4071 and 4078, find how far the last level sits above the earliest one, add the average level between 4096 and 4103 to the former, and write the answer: 22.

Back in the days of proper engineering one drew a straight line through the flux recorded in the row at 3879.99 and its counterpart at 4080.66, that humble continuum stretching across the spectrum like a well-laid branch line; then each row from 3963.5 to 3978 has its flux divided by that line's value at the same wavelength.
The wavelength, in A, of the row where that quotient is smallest 3967.62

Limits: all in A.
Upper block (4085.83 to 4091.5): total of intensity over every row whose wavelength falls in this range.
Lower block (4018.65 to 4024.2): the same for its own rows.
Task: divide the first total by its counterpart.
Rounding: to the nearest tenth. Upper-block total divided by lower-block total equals 1.1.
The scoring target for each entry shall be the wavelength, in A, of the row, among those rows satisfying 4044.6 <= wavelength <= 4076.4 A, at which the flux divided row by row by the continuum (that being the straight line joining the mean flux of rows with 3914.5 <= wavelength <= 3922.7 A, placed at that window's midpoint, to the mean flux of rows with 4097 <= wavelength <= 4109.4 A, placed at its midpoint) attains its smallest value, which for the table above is 4046.04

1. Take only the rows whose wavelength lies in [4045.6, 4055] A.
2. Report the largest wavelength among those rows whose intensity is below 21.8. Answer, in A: 4054.43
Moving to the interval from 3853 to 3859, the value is 3858.60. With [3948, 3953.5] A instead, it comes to 3953.03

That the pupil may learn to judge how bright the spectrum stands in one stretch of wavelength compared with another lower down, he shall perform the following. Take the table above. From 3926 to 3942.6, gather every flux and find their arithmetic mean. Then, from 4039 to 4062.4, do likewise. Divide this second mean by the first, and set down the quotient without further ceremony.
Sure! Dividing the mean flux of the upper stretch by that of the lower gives 3.0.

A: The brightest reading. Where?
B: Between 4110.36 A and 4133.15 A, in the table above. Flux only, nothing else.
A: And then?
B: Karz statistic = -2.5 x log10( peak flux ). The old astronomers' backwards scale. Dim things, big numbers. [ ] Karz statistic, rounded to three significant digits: -3.55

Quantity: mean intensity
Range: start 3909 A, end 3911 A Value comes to 19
